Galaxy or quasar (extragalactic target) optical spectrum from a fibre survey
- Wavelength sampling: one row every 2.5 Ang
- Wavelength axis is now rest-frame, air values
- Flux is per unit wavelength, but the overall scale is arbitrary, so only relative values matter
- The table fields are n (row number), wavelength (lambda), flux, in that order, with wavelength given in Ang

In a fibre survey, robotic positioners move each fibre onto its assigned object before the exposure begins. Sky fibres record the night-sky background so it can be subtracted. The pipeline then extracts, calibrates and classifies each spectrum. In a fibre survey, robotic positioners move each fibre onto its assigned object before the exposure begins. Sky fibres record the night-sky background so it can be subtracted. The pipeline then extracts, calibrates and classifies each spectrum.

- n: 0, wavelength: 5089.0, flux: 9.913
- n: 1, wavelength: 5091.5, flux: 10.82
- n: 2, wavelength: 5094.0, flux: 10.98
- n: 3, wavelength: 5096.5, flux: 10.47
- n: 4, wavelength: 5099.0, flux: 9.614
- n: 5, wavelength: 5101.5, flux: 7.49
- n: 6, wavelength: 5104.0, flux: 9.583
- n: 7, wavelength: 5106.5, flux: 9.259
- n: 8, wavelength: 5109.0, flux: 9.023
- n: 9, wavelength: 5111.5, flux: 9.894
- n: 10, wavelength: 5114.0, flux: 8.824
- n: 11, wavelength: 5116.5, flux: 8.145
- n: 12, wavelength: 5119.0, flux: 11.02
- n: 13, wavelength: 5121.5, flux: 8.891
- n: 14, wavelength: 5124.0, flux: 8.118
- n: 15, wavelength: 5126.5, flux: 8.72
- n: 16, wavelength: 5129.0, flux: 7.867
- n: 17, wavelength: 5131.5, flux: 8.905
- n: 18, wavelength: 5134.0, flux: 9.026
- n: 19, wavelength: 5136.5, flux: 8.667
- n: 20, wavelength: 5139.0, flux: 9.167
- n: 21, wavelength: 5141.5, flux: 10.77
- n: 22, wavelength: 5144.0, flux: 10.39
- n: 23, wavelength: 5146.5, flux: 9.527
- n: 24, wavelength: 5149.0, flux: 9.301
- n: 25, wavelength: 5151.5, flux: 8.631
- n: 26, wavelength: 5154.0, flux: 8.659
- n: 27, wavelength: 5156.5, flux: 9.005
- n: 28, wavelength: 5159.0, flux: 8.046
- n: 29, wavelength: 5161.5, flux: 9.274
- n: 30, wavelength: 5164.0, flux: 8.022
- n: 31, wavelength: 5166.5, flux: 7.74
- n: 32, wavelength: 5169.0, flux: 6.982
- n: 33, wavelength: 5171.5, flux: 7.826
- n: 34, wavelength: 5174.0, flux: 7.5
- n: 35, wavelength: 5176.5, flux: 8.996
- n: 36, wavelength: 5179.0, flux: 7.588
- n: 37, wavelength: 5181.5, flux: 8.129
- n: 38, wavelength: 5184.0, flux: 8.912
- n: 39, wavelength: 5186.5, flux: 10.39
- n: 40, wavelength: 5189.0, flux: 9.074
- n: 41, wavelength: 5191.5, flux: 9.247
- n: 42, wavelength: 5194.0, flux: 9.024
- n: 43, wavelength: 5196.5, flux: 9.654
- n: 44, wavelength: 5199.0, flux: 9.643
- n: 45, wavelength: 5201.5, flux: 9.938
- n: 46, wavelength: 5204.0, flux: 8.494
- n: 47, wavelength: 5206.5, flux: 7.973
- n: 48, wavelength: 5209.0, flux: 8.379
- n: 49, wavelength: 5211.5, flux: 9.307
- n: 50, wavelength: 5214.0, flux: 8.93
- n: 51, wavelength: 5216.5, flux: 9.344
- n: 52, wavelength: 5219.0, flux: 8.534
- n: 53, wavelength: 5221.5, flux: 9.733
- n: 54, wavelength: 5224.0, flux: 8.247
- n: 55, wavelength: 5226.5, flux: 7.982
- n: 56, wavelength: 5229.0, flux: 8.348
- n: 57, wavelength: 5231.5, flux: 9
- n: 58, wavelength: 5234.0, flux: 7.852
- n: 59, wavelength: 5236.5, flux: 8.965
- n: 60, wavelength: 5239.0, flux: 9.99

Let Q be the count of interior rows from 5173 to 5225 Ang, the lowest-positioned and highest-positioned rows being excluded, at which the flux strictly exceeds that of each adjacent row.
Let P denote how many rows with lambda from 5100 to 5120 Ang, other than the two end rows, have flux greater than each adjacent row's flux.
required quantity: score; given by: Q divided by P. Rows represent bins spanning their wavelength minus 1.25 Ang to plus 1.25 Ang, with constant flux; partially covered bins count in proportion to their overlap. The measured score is 4.00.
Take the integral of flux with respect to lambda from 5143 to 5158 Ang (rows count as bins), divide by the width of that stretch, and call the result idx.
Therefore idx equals 9.21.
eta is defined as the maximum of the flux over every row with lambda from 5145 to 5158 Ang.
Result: 9.527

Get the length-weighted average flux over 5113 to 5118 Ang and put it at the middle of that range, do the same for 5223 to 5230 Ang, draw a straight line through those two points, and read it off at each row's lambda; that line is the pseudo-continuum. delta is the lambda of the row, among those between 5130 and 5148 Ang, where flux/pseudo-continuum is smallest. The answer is 5136.5 Ang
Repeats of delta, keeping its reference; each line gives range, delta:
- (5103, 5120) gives 5116.5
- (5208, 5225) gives 5224.0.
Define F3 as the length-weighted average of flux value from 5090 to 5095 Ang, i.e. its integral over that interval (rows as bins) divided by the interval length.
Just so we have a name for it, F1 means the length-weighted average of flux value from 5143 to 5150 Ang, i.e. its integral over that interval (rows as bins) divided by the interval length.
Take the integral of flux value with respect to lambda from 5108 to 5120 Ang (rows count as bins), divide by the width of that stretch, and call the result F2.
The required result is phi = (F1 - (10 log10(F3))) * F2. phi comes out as -5.8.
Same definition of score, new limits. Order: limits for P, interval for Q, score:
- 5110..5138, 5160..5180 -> 0.67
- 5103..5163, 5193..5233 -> 0.83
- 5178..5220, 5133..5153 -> 0.17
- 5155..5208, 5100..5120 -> 0.29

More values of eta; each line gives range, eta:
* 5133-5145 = 10.77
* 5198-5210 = 9.938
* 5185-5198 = 10.39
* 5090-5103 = 10.98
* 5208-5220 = 9.344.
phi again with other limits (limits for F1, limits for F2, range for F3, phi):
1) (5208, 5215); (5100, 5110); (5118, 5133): -5.3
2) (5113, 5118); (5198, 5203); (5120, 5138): -7.5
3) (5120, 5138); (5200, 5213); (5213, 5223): -8.5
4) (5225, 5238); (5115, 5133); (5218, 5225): -9.0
